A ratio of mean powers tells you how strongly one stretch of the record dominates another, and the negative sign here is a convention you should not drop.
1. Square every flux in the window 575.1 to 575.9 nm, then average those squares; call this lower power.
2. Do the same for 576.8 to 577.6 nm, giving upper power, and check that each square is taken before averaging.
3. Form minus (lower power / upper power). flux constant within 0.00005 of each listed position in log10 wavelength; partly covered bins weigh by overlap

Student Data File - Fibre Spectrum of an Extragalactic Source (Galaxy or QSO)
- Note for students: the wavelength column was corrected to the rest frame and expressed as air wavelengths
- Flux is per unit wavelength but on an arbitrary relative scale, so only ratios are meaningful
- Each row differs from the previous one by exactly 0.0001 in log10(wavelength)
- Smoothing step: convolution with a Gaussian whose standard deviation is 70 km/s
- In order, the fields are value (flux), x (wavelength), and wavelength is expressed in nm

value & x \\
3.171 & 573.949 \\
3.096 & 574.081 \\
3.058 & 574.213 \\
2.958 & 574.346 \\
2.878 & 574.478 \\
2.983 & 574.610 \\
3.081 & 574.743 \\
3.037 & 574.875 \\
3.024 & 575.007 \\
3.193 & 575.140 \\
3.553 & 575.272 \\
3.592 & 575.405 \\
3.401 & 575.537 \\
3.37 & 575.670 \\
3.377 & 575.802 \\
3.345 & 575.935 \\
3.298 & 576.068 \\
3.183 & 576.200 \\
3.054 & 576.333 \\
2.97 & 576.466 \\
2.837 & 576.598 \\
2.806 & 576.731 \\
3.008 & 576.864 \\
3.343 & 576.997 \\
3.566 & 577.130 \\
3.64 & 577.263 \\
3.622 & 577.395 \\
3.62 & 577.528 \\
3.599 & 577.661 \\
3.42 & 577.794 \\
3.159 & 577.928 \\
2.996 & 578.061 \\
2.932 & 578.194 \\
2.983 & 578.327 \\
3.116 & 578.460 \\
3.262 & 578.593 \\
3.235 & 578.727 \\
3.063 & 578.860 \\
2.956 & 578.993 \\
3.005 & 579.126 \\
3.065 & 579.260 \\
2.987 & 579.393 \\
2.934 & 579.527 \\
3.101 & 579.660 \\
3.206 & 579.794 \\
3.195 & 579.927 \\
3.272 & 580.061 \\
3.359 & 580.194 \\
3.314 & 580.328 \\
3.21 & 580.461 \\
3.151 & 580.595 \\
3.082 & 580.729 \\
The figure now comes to -0.97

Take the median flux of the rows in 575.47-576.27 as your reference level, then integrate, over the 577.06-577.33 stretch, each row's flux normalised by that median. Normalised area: 0.29 nm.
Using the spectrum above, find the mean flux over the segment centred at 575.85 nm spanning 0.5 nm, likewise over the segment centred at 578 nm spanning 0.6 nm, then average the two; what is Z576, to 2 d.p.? 3.24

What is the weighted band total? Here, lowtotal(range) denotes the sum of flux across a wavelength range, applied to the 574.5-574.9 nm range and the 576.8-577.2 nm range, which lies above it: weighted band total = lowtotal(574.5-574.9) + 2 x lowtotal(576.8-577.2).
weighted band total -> 28.9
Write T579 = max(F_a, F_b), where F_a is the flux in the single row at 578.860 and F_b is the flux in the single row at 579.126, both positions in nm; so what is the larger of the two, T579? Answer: 3.06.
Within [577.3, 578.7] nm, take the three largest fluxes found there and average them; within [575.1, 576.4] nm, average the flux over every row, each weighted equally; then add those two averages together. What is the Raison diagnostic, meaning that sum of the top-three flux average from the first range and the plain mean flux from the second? 6.95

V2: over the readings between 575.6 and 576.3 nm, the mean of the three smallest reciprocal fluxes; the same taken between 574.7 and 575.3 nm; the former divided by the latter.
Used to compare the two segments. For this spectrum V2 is 0.97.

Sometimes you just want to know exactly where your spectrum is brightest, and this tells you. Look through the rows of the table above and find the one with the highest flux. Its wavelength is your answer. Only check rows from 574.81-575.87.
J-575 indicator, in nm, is 575.405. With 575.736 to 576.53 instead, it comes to 575.802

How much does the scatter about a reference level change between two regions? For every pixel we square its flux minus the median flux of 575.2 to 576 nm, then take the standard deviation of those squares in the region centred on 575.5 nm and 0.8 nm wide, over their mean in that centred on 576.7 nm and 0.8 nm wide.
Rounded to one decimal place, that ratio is 0.1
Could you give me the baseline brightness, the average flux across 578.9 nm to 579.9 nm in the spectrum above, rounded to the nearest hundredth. 3.04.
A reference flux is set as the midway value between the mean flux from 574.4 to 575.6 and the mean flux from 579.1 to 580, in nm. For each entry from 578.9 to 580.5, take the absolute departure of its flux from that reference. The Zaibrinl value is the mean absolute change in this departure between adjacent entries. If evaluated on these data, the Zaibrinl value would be 0.07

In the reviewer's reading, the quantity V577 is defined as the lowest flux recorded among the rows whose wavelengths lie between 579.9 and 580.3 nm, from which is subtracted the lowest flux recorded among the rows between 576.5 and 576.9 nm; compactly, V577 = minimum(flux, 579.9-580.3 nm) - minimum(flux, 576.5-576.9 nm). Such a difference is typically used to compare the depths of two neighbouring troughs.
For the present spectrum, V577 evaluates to 0.39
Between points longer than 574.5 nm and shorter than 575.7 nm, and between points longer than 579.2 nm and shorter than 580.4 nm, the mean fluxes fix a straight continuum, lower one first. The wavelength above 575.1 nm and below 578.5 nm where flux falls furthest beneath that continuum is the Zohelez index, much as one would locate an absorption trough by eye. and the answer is 576.731 nm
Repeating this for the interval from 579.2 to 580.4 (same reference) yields 579.527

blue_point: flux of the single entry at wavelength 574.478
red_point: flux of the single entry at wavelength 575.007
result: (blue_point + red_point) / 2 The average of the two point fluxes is 3.0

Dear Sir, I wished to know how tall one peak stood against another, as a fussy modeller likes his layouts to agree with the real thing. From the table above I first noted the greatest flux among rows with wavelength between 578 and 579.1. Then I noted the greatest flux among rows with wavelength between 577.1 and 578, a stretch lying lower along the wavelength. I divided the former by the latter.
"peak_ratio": 0.90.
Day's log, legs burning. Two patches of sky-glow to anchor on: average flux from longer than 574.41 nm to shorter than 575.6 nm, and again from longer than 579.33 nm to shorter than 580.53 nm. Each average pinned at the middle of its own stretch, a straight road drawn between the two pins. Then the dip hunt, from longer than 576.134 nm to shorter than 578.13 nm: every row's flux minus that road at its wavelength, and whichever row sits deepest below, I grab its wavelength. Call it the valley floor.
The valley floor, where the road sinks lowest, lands 576.731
